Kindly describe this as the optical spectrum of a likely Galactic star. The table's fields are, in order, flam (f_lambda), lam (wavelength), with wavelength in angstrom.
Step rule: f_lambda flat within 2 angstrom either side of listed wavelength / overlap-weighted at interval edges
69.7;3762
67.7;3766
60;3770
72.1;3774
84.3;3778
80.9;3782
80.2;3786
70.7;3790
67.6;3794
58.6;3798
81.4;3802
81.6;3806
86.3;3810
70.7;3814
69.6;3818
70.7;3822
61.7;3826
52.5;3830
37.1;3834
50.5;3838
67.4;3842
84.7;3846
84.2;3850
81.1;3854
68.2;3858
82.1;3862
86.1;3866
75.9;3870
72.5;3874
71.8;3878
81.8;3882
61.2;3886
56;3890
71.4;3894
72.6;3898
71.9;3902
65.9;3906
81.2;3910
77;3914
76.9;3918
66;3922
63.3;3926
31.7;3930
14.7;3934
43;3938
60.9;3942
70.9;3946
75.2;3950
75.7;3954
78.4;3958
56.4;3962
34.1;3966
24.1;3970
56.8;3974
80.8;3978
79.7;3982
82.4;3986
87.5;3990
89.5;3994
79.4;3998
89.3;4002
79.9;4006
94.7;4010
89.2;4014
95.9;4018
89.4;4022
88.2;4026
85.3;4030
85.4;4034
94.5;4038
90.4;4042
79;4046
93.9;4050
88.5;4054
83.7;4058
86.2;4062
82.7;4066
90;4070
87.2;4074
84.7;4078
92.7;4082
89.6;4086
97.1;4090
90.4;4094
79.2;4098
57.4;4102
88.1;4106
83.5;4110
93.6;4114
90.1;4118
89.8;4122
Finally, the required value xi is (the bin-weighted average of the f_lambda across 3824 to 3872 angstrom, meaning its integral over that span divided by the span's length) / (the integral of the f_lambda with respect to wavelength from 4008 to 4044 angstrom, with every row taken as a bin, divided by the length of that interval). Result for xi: 0.77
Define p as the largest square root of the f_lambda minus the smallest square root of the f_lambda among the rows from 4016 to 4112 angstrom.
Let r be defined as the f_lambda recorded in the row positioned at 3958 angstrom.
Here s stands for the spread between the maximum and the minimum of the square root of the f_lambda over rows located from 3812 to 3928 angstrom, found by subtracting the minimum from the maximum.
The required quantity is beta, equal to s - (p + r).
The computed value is -77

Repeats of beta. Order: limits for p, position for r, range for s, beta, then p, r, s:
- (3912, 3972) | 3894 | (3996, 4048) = -76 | 5.0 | 71.4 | 0.90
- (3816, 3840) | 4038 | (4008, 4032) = -96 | 2.3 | 94.5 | 0.56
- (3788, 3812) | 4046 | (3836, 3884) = -78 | 1.6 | 79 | 2.17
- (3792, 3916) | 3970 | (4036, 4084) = -26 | 3.2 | 24.1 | 0.83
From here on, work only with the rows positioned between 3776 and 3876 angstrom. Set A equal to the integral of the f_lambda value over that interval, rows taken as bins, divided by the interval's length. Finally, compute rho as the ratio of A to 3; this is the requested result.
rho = 24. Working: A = 72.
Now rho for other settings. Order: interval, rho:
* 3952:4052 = 26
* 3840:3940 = 23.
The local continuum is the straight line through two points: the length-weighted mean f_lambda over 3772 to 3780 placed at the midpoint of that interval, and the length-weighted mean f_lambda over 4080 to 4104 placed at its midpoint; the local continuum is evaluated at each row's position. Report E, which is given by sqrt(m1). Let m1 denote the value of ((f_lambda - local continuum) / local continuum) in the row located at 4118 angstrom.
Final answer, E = 0.25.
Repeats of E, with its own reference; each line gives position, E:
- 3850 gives 0.24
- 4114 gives 0.32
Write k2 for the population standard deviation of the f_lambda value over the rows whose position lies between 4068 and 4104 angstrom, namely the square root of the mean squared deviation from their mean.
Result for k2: 11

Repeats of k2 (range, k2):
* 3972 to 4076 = 8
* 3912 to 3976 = 20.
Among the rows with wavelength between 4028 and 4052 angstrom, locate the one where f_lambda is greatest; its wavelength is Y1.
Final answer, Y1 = 4038 angstrom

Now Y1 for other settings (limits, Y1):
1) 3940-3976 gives 3958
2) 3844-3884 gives 3866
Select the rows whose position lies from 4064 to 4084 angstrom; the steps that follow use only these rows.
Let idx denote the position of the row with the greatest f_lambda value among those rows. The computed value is 4082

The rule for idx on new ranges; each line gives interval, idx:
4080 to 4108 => 4090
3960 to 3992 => 3990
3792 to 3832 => 3810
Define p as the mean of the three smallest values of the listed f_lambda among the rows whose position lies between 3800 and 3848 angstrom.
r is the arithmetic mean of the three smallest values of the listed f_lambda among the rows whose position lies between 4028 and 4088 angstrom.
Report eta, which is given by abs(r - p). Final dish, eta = 35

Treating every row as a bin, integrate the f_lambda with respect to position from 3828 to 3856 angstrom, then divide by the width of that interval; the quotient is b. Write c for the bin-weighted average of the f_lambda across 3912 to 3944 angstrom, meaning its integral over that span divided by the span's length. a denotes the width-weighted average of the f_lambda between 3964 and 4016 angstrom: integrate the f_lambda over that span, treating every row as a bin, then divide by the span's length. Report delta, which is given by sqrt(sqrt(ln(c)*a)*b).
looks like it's 34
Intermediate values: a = 74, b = 65.4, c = 54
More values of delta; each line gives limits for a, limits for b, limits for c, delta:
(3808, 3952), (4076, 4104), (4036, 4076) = 38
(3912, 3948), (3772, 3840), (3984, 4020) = 33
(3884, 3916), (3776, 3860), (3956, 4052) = 35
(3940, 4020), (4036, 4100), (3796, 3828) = 40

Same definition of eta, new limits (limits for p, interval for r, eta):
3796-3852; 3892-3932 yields 7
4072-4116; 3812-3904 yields 27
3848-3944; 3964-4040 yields 9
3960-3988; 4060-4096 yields 46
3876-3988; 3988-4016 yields 59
